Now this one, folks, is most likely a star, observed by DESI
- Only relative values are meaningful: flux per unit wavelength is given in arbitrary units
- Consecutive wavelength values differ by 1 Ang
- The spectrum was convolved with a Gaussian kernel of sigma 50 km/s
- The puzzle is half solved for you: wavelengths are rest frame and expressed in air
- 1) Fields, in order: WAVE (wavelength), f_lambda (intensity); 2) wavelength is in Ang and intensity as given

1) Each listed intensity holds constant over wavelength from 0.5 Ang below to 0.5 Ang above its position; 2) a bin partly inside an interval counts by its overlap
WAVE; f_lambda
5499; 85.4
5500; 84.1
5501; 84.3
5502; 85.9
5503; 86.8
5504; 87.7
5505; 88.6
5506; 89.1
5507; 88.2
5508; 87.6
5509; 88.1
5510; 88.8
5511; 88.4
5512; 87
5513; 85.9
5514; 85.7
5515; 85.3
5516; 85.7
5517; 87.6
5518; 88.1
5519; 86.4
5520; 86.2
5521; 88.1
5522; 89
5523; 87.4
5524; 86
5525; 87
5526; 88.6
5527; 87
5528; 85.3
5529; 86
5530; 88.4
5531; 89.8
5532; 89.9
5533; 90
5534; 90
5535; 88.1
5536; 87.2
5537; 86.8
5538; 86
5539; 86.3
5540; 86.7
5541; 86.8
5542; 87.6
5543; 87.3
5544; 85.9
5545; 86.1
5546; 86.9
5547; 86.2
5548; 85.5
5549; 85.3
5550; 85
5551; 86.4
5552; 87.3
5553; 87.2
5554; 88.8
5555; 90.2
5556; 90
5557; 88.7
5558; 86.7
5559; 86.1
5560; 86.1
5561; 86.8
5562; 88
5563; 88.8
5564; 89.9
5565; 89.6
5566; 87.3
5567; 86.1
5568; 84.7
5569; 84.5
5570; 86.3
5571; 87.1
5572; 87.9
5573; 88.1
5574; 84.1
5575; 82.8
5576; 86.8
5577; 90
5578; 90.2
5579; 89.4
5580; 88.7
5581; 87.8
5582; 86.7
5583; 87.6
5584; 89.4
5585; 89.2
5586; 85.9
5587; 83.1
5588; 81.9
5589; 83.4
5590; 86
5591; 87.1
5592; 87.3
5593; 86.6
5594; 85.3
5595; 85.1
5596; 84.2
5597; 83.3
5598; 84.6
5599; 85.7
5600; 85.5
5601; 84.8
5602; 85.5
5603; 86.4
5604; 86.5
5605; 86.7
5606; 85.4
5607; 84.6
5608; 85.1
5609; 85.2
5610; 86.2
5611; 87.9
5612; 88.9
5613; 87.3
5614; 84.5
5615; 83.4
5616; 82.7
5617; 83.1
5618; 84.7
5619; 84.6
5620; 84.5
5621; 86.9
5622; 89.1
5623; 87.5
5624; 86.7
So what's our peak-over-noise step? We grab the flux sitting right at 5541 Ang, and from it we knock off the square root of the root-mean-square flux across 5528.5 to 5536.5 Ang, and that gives 77.4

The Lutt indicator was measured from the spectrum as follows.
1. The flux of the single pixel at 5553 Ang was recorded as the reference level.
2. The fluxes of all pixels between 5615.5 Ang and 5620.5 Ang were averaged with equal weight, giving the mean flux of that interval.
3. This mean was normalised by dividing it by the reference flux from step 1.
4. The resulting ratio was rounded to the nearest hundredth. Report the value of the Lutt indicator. 0.96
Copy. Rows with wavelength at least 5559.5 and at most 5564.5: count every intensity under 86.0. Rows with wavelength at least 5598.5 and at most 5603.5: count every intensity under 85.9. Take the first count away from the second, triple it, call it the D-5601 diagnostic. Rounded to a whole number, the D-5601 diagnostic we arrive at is 12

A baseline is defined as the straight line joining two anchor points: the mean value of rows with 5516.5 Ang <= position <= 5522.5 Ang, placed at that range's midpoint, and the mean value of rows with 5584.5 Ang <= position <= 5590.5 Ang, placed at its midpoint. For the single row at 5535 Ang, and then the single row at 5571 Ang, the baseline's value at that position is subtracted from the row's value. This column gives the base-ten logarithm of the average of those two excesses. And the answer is 0.13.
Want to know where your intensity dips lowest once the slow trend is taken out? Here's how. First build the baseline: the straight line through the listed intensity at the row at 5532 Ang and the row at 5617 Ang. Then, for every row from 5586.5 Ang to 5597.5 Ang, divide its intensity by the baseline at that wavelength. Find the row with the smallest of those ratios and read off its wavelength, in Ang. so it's 5588 Ang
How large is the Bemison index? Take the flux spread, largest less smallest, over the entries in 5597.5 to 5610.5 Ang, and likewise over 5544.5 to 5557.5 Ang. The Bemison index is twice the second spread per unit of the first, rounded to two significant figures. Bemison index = 5.0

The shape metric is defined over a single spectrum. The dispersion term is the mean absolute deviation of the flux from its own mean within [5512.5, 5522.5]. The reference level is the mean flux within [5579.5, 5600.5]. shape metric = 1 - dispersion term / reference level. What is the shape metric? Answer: 0.987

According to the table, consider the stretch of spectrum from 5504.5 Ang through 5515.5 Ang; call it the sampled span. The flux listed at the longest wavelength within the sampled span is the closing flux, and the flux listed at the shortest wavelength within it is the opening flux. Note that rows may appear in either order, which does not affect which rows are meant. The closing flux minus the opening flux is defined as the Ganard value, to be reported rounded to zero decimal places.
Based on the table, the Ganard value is -3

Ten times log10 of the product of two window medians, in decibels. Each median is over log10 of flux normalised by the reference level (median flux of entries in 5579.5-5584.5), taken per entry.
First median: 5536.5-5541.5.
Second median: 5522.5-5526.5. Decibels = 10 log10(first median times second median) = -48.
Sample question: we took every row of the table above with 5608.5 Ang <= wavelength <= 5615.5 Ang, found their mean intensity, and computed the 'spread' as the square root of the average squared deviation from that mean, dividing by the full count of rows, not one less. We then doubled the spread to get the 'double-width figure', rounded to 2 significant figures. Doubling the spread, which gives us 3.6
